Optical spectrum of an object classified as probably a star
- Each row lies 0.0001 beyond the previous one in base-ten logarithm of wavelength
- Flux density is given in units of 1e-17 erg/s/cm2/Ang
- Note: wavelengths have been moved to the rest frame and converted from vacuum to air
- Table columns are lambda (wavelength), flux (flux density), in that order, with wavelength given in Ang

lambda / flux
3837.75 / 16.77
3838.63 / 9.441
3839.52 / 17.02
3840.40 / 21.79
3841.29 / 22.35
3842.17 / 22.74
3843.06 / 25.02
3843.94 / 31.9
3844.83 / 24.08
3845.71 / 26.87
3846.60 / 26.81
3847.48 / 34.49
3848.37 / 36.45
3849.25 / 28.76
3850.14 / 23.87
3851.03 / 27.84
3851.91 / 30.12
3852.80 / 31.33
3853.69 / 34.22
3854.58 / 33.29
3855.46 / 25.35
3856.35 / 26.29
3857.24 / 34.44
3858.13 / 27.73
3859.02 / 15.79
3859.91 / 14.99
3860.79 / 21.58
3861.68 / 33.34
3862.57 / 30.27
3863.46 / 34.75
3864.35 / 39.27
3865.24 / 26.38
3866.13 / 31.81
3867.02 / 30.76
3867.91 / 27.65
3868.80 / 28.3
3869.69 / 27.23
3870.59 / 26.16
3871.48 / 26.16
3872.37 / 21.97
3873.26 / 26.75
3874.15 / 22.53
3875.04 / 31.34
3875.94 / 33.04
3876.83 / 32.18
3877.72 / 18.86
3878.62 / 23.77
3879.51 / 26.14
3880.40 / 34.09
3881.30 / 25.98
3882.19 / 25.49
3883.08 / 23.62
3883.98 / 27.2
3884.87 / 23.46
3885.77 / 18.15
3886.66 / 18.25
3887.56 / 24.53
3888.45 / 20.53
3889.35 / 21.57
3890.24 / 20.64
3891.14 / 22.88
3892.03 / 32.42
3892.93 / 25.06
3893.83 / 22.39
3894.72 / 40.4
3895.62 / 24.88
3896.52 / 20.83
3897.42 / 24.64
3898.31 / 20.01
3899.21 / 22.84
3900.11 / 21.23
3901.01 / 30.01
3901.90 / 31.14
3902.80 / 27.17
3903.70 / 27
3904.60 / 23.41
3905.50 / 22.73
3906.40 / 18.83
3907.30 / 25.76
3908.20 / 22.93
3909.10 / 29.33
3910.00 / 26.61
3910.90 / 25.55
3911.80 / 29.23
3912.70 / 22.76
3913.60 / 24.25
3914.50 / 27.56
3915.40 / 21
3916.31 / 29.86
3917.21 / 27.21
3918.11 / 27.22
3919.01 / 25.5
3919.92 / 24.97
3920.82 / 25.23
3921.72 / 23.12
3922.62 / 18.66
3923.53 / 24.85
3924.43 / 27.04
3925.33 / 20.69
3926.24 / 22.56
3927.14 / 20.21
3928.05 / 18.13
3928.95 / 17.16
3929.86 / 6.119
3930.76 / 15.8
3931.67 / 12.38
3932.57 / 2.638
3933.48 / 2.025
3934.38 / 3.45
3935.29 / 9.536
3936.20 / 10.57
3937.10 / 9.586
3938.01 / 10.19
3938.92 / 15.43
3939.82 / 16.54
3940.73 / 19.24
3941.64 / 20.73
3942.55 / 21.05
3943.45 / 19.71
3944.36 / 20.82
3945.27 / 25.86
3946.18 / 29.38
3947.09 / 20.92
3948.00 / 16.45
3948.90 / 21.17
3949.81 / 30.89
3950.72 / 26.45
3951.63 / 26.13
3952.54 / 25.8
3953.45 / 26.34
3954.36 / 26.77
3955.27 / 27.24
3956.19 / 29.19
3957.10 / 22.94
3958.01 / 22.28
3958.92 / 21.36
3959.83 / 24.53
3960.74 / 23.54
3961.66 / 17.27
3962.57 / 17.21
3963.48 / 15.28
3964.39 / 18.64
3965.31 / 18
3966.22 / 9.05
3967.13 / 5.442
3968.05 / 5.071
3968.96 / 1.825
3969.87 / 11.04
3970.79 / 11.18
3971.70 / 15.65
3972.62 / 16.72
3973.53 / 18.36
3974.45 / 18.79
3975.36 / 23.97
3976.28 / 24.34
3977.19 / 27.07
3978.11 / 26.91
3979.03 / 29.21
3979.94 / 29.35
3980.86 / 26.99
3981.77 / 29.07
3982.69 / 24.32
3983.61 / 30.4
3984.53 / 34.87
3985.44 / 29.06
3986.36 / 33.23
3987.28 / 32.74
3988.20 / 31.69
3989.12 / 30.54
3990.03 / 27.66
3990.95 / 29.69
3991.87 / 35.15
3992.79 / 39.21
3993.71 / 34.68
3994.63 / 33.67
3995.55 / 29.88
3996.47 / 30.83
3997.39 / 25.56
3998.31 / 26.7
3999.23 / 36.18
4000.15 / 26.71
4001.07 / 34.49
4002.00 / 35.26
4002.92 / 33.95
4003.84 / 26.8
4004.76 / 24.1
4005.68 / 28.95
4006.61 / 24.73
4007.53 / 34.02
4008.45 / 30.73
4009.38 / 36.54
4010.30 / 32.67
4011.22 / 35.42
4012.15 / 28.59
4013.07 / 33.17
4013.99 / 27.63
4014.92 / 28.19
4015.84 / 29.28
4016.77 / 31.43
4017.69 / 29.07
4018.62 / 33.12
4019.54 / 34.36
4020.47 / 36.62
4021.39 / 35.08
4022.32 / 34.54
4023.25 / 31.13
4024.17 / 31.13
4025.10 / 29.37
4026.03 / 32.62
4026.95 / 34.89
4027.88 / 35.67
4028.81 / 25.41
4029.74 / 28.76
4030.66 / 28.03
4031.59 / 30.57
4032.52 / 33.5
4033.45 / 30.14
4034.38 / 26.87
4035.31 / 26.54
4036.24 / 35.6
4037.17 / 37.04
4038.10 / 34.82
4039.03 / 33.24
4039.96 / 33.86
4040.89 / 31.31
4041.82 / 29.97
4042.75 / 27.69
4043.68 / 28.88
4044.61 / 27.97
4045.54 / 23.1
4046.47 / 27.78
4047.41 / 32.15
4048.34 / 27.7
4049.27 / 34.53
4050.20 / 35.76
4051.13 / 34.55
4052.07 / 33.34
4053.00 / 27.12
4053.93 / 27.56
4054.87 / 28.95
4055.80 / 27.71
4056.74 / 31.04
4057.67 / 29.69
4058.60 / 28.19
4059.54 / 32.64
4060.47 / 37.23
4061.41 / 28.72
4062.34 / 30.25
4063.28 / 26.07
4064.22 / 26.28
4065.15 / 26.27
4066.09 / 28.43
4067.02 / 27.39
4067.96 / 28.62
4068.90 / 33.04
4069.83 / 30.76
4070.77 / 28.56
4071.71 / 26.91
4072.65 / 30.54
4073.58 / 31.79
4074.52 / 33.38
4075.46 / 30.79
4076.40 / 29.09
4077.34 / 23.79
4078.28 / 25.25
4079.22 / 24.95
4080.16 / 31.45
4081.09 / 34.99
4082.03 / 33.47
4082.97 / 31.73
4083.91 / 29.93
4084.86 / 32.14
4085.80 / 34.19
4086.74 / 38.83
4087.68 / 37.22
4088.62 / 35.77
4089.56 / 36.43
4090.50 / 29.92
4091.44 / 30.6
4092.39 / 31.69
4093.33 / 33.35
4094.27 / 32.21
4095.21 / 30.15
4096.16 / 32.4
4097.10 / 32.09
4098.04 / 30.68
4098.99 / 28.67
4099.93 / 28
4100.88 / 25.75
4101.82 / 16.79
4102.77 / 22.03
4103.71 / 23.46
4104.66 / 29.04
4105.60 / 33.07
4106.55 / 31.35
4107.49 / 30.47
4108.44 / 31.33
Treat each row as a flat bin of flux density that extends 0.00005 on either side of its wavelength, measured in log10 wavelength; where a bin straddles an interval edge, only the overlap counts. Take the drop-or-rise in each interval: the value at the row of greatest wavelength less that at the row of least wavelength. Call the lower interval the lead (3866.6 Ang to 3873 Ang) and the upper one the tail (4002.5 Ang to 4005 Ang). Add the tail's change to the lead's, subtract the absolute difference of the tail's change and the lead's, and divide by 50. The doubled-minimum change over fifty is -0.39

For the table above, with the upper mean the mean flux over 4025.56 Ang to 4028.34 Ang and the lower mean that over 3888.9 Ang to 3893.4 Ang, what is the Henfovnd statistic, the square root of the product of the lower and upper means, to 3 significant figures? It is 29.0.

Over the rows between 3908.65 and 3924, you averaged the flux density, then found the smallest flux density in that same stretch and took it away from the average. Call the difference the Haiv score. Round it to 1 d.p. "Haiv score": 6.8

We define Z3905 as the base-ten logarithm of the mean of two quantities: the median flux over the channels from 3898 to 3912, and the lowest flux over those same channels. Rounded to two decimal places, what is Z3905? 1.35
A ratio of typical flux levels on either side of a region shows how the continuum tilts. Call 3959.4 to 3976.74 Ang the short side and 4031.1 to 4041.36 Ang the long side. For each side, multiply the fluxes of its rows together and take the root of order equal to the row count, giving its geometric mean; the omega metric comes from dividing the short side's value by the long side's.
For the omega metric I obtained 0.42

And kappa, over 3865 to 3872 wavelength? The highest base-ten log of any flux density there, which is 1.50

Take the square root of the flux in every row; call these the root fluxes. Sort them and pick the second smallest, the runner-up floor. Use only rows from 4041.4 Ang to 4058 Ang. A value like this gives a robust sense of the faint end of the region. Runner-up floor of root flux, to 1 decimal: 5.2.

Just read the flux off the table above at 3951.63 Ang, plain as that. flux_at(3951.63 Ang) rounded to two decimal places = 26.13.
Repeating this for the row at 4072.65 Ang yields 30.54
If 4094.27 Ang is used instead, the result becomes 32.21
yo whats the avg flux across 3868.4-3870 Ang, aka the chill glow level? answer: 27.8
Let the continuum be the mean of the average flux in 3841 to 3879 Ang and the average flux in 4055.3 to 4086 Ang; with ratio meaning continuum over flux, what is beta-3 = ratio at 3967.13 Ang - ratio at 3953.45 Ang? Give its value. 4.2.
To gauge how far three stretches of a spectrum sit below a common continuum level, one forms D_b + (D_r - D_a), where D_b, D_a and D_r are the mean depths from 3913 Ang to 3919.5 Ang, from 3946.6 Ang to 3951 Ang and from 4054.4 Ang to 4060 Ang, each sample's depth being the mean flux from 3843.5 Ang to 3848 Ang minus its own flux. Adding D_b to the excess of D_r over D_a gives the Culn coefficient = -4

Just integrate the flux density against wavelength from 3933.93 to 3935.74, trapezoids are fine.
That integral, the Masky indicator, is 12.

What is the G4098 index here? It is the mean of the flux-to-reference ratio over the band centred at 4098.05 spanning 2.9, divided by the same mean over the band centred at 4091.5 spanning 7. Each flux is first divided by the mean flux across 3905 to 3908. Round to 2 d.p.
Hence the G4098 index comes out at 0.93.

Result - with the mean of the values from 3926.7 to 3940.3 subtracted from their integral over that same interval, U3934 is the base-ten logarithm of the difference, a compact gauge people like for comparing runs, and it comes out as 2.15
